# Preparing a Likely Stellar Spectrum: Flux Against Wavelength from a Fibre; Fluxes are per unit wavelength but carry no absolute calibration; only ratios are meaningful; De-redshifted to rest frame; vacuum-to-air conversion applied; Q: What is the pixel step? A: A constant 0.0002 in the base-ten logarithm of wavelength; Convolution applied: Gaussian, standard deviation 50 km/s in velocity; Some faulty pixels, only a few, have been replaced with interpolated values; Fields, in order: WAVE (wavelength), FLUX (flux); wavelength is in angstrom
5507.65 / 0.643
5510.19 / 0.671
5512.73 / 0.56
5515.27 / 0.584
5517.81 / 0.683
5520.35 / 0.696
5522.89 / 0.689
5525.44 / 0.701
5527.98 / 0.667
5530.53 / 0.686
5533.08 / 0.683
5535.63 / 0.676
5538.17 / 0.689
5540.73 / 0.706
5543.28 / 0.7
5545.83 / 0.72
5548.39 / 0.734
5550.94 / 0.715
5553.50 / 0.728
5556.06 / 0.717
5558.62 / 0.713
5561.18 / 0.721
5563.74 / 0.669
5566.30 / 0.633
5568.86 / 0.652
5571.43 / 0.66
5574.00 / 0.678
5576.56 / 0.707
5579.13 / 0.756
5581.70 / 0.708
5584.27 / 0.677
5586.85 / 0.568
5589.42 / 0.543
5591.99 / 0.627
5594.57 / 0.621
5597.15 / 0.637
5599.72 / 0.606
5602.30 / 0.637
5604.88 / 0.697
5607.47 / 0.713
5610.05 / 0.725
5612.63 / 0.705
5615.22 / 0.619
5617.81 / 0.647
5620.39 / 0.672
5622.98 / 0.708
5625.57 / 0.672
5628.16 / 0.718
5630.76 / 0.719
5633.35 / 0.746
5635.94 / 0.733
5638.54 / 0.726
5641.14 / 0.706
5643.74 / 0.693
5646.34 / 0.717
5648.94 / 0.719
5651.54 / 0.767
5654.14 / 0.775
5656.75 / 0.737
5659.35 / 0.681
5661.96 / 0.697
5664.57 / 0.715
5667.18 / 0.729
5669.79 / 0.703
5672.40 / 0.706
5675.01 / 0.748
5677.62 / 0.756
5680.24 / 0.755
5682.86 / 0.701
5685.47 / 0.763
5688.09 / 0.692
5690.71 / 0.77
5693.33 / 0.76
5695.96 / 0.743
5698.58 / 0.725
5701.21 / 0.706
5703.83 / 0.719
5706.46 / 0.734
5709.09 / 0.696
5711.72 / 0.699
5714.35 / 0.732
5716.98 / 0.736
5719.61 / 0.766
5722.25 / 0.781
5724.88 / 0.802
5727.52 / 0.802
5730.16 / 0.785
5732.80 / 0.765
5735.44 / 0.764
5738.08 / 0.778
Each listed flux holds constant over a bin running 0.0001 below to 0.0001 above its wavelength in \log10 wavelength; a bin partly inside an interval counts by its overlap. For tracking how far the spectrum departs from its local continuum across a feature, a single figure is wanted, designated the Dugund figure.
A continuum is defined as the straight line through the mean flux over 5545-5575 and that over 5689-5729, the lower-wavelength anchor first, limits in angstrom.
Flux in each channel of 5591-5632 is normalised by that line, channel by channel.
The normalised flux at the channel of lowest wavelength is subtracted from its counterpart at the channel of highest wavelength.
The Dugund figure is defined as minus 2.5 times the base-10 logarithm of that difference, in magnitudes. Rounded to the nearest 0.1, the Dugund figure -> 2.4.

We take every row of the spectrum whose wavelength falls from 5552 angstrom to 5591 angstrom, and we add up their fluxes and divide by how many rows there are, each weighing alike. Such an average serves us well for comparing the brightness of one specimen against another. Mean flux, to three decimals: 0.675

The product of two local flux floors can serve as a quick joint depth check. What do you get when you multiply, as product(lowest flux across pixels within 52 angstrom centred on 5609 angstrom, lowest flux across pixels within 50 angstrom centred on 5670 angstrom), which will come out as 0.370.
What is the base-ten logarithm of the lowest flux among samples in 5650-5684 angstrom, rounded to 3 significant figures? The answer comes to -0.167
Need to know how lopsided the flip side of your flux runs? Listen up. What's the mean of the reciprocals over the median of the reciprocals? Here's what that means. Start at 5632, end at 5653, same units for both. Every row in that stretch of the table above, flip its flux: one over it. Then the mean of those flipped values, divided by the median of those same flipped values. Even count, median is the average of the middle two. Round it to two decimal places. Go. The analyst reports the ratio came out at 1.00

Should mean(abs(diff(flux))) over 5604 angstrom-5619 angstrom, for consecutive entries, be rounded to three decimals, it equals 0.032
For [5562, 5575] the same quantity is 0.020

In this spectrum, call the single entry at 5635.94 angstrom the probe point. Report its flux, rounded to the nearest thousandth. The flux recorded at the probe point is 0.733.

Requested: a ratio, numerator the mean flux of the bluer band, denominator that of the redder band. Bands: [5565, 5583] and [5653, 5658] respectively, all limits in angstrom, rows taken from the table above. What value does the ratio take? 0.91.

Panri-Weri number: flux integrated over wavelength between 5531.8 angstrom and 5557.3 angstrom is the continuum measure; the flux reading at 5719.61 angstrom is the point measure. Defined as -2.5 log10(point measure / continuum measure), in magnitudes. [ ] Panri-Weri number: 3.43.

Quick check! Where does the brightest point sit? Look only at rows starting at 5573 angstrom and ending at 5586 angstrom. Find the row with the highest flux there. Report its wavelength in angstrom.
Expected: 5579.13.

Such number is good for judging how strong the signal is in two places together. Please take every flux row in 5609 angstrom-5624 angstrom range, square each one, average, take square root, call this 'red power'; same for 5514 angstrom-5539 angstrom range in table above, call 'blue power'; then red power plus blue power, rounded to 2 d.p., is 1.36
